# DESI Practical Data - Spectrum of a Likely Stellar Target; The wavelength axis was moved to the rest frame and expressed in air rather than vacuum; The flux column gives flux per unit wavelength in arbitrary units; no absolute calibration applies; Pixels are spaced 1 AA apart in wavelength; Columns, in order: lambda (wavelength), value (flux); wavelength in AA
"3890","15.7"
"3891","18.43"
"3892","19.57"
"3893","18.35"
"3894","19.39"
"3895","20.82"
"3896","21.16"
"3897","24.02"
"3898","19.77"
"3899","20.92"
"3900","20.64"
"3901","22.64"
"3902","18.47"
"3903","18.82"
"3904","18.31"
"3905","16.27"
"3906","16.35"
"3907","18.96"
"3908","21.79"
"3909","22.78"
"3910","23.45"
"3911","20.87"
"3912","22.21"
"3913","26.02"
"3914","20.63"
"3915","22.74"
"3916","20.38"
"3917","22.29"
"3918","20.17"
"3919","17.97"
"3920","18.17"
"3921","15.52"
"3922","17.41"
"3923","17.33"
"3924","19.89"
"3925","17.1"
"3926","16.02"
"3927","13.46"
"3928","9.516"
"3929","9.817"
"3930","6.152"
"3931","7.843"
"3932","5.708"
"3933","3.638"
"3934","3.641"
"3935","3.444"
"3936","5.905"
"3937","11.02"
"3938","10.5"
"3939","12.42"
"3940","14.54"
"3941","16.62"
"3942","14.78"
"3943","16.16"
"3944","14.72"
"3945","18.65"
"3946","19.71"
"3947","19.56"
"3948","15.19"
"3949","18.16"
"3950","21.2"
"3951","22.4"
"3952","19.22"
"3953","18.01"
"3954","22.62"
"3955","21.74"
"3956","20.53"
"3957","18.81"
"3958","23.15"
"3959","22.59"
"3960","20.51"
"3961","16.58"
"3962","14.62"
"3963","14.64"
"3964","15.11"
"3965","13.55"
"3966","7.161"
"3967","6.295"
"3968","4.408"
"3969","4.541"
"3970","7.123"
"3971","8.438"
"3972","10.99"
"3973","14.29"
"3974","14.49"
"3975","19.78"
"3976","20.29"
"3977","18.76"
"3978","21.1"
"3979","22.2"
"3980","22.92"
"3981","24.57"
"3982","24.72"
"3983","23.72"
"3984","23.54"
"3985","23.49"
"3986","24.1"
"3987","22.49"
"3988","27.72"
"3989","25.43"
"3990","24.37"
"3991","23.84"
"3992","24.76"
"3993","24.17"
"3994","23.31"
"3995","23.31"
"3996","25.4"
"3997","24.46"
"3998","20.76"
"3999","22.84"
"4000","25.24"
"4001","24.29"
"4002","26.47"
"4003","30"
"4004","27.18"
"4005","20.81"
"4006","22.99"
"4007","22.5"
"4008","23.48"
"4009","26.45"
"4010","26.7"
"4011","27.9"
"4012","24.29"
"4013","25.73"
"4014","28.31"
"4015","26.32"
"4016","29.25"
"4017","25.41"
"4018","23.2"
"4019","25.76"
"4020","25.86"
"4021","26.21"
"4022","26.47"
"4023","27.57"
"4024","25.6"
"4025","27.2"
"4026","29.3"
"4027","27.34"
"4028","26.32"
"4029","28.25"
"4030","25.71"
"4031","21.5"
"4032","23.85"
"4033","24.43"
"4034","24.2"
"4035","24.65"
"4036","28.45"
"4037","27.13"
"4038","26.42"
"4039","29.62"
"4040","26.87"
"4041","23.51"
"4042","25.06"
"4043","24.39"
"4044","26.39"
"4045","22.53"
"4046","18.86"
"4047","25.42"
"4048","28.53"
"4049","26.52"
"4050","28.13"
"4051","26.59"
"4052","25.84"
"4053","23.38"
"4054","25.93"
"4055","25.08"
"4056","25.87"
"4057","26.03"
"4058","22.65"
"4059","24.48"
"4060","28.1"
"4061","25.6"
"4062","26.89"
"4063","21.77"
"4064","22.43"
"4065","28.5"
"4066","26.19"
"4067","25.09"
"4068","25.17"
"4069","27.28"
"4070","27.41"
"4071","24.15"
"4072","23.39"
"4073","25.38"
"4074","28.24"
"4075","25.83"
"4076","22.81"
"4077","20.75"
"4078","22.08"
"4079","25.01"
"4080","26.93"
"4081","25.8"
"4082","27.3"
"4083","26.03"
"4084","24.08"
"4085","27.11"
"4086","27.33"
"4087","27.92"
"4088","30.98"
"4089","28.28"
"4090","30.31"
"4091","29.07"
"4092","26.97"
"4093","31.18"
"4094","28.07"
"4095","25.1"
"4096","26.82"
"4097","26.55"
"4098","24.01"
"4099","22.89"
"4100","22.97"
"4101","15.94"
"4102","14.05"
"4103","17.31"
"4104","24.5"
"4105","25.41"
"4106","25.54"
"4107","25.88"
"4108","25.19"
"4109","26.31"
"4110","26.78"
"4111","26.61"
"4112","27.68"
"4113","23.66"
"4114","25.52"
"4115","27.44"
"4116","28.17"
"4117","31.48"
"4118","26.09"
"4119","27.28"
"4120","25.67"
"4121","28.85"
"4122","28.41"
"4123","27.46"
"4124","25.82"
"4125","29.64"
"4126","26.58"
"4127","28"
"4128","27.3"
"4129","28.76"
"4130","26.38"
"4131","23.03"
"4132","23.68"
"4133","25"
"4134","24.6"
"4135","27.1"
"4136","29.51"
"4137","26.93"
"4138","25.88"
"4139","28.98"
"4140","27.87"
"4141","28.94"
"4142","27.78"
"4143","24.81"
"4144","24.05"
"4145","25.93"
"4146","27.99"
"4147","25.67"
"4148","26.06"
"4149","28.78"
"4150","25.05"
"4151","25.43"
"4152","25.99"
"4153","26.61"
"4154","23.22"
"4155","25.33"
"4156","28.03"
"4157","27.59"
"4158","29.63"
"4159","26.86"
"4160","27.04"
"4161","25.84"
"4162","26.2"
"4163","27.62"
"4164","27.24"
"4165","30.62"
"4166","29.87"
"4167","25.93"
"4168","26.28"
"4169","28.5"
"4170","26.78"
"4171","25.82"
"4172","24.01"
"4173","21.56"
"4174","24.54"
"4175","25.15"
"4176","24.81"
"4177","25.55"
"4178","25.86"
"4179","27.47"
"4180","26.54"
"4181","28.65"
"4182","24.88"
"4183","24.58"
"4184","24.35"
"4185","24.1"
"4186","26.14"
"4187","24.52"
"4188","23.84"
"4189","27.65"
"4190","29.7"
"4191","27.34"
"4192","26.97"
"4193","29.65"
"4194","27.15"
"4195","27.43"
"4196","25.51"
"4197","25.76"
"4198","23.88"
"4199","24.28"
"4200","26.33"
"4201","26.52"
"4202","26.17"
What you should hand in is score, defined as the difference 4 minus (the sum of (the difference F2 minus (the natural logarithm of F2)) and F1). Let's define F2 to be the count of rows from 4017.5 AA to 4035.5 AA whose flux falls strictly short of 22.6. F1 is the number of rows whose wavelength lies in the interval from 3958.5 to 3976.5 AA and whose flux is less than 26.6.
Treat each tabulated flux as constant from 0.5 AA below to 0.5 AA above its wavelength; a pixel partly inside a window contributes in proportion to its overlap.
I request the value -15.0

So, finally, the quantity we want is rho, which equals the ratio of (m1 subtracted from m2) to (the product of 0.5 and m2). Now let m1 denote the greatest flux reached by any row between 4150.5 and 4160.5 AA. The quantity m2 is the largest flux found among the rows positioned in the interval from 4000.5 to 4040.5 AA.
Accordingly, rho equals 0.02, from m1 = 29.63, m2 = 30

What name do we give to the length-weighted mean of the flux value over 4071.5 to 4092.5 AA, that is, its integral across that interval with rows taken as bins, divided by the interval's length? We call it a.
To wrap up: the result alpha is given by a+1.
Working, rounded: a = 26.3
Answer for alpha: 27.3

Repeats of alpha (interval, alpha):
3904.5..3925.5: 20.9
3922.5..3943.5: 12.2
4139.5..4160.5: 27.6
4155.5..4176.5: 27.7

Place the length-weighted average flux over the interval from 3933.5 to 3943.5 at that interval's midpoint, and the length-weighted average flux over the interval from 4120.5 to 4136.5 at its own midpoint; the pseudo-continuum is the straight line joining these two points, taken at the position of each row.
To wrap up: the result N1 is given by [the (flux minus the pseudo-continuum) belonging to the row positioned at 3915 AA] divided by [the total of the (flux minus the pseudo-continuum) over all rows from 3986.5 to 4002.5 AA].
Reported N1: 0.10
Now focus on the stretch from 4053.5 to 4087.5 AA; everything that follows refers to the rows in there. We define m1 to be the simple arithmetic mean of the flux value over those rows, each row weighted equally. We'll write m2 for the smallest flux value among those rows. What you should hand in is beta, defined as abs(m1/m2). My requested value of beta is 1.23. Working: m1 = 25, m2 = 20.75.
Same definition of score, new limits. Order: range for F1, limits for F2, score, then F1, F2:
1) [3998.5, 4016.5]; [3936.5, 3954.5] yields -22.2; 12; 17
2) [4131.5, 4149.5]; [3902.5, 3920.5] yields -16.4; 9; 14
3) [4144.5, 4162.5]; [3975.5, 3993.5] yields -9.4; 10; 5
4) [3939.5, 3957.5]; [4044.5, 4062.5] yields -15.3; 18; 2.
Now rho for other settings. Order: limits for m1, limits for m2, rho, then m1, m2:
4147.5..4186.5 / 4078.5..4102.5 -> 0.04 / 30.62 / 31.18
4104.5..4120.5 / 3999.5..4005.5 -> -0.10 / 31.48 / 30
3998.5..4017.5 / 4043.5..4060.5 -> -0.10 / 30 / 28.53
